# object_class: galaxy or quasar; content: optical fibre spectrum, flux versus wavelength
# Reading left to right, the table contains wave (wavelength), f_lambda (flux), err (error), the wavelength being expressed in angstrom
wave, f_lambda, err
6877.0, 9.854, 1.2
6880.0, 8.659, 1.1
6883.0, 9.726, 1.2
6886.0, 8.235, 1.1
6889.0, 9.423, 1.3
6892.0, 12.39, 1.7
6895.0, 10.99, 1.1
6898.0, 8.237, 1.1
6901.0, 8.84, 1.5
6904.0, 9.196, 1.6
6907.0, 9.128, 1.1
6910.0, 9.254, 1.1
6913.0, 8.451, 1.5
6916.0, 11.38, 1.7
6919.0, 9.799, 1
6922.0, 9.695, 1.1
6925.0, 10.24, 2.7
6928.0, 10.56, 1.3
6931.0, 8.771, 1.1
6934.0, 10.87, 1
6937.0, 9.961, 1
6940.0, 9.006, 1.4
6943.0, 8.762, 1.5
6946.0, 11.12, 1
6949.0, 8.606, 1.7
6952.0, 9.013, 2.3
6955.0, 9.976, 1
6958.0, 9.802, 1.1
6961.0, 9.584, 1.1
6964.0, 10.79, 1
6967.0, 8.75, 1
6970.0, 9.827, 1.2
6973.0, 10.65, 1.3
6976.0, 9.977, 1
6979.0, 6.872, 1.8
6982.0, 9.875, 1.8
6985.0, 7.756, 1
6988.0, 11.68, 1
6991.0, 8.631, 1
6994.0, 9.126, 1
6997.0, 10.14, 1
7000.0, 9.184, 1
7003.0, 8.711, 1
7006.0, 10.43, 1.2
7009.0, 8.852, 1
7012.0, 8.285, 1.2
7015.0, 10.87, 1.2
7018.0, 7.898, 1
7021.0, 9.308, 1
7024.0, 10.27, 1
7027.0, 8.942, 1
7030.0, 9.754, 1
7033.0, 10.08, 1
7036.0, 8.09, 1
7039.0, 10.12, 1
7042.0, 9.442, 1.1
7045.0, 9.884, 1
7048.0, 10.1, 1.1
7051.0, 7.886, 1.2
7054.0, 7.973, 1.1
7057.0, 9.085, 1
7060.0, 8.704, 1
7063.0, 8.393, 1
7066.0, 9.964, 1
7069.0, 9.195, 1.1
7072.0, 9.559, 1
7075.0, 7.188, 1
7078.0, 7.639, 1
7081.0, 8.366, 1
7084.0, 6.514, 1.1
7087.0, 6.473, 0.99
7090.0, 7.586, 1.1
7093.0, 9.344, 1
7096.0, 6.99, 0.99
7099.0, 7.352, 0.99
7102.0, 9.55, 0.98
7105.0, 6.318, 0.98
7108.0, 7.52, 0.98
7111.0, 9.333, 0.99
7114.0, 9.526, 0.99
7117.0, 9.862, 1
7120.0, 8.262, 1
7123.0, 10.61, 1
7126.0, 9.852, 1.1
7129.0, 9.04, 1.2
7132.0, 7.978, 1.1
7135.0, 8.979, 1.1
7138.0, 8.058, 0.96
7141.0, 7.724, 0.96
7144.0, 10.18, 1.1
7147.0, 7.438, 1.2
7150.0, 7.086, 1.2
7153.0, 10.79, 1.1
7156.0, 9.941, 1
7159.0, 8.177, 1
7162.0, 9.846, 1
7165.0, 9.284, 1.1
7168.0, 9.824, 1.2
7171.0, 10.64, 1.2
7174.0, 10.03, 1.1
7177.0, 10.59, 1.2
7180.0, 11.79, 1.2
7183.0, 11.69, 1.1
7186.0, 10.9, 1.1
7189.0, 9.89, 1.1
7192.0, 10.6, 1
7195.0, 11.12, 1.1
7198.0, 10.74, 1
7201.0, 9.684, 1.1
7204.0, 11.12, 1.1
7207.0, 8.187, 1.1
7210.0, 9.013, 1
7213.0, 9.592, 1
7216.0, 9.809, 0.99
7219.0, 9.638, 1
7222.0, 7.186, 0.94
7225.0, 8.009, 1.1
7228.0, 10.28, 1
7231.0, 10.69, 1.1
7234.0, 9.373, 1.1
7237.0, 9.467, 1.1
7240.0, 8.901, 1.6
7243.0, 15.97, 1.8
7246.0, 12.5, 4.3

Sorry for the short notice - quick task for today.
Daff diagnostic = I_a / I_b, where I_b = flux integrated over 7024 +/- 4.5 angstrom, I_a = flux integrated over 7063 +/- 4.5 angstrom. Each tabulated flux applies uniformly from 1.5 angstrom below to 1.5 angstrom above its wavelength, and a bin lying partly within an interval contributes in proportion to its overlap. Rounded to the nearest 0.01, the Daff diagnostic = 0.95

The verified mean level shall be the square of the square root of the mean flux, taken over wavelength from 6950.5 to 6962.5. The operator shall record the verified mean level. 9.59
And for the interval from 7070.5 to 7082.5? 8.19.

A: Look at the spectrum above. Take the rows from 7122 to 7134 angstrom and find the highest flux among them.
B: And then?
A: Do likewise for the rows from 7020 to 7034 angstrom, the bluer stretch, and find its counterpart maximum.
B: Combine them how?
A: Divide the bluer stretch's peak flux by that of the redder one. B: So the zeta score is 0.97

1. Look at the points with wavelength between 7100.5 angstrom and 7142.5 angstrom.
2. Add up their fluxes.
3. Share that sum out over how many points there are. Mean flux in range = 8.8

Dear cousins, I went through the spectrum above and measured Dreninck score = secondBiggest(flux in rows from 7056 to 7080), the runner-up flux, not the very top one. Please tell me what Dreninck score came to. 9.559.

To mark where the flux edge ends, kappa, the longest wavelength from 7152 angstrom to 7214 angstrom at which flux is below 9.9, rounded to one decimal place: 7213.0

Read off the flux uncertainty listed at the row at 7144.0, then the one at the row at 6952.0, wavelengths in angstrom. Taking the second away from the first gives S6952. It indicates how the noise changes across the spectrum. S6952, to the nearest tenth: -1.2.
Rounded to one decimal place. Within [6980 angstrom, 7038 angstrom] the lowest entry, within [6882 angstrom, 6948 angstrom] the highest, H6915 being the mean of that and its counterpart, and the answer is 10.1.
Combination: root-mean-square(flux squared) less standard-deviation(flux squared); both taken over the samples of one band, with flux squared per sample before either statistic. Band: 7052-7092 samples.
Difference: 53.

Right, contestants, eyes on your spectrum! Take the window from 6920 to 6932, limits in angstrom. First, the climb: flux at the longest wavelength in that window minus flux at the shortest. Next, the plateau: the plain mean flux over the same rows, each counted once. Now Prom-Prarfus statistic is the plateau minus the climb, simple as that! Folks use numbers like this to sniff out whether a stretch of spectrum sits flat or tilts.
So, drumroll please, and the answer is 11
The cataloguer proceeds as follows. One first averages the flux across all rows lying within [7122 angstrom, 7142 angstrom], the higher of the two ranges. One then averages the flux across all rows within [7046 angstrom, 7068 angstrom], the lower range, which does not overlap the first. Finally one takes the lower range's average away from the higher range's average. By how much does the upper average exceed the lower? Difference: 0.0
